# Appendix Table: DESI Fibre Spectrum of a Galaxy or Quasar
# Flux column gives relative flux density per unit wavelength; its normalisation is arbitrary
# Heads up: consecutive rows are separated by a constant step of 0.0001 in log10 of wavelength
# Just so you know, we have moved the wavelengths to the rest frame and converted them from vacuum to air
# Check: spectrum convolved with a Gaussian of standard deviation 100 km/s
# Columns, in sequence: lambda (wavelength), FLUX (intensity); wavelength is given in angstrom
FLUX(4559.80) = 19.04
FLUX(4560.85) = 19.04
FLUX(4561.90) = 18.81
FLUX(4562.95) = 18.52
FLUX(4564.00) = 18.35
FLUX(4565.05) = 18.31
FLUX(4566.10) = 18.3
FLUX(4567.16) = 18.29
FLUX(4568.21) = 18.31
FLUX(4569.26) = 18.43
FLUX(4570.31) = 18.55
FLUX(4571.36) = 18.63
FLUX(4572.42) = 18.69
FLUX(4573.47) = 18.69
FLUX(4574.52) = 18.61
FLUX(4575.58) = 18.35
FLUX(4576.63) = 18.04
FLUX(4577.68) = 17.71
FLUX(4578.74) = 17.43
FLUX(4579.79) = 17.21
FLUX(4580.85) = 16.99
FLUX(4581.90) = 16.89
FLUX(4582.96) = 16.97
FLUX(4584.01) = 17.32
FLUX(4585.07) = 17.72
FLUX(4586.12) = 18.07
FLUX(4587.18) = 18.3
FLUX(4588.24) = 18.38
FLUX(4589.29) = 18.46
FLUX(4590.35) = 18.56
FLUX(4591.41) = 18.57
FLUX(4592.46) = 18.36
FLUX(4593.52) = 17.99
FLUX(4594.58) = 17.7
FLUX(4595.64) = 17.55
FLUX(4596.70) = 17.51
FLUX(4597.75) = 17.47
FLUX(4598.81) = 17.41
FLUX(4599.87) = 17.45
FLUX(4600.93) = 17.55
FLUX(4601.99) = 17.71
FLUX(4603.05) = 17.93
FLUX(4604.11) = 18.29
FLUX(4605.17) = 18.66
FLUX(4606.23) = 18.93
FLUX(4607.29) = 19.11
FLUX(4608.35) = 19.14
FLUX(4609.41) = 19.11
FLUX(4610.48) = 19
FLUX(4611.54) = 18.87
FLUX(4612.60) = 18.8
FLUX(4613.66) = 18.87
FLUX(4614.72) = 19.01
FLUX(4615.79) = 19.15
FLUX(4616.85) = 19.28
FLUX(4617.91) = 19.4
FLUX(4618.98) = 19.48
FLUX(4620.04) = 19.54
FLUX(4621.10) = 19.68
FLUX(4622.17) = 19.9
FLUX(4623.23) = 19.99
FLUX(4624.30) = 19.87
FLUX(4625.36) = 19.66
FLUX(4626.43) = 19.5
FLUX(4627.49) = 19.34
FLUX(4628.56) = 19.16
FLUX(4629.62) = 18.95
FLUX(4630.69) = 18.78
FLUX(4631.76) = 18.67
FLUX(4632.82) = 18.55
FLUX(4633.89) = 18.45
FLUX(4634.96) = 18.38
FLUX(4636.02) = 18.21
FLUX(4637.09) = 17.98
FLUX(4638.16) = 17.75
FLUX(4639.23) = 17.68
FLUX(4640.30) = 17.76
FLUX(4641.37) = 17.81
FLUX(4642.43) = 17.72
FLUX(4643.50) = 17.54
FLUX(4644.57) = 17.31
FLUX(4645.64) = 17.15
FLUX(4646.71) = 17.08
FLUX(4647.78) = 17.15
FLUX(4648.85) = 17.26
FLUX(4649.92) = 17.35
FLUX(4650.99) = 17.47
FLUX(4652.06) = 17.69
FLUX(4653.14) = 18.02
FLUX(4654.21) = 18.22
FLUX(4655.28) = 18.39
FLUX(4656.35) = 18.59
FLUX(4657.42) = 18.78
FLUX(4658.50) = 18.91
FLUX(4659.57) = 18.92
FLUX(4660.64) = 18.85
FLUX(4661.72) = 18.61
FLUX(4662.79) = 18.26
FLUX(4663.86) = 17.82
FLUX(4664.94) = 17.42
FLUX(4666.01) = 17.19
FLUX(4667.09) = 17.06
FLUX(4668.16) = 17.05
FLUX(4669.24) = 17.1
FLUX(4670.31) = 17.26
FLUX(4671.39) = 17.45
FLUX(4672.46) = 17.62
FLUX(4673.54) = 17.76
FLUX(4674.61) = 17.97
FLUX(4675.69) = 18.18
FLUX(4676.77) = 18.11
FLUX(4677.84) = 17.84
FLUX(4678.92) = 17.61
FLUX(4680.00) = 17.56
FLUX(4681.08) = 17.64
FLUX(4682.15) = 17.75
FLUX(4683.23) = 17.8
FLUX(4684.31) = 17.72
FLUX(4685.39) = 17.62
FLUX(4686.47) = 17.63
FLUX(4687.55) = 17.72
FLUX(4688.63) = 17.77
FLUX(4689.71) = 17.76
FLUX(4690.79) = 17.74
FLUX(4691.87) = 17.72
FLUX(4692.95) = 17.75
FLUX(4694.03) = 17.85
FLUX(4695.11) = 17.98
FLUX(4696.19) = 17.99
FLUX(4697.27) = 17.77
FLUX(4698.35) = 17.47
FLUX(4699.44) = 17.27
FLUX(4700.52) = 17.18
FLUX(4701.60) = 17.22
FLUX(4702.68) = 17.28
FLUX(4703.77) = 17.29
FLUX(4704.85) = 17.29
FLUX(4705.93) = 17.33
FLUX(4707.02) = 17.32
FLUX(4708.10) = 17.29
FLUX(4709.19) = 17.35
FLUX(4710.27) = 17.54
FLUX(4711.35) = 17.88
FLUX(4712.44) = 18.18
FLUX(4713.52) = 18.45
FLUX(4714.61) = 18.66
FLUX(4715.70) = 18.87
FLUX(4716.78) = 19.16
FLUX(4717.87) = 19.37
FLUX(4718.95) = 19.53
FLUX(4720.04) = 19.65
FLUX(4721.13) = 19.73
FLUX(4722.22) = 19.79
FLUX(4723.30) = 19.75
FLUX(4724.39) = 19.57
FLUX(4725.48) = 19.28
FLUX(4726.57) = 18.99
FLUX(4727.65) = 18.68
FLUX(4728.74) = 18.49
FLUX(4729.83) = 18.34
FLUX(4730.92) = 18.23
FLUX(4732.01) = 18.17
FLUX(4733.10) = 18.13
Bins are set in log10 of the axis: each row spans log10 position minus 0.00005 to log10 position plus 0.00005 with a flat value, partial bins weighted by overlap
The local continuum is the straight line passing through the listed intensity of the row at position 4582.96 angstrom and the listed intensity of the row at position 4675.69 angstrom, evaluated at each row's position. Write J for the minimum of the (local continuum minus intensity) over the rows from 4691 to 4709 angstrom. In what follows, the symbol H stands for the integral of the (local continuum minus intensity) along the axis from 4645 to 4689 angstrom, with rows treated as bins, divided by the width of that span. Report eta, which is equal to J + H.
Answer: 0.7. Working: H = 0.3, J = 0.5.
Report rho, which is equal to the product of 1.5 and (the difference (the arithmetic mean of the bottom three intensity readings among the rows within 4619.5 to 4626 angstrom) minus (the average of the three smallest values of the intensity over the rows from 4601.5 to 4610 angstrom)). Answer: 2.5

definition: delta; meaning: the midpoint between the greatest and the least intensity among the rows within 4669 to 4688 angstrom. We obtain 17.64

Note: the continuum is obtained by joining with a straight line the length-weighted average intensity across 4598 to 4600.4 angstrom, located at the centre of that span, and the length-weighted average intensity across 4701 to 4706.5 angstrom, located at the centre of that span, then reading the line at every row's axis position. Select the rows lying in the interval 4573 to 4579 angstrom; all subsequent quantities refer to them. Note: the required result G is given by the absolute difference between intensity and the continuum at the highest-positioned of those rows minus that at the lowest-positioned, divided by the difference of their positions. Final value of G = -0.23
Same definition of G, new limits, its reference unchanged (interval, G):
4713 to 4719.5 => 0.20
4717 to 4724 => 0.07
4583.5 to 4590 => 0.17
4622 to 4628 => -0.10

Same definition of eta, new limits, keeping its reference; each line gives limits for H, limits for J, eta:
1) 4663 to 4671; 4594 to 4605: -0.3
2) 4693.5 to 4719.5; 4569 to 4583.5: -1.2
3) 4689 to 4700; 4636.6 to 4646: 0.4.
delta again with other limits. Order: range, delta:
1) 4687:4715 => 17.92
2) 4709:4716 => 18.11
